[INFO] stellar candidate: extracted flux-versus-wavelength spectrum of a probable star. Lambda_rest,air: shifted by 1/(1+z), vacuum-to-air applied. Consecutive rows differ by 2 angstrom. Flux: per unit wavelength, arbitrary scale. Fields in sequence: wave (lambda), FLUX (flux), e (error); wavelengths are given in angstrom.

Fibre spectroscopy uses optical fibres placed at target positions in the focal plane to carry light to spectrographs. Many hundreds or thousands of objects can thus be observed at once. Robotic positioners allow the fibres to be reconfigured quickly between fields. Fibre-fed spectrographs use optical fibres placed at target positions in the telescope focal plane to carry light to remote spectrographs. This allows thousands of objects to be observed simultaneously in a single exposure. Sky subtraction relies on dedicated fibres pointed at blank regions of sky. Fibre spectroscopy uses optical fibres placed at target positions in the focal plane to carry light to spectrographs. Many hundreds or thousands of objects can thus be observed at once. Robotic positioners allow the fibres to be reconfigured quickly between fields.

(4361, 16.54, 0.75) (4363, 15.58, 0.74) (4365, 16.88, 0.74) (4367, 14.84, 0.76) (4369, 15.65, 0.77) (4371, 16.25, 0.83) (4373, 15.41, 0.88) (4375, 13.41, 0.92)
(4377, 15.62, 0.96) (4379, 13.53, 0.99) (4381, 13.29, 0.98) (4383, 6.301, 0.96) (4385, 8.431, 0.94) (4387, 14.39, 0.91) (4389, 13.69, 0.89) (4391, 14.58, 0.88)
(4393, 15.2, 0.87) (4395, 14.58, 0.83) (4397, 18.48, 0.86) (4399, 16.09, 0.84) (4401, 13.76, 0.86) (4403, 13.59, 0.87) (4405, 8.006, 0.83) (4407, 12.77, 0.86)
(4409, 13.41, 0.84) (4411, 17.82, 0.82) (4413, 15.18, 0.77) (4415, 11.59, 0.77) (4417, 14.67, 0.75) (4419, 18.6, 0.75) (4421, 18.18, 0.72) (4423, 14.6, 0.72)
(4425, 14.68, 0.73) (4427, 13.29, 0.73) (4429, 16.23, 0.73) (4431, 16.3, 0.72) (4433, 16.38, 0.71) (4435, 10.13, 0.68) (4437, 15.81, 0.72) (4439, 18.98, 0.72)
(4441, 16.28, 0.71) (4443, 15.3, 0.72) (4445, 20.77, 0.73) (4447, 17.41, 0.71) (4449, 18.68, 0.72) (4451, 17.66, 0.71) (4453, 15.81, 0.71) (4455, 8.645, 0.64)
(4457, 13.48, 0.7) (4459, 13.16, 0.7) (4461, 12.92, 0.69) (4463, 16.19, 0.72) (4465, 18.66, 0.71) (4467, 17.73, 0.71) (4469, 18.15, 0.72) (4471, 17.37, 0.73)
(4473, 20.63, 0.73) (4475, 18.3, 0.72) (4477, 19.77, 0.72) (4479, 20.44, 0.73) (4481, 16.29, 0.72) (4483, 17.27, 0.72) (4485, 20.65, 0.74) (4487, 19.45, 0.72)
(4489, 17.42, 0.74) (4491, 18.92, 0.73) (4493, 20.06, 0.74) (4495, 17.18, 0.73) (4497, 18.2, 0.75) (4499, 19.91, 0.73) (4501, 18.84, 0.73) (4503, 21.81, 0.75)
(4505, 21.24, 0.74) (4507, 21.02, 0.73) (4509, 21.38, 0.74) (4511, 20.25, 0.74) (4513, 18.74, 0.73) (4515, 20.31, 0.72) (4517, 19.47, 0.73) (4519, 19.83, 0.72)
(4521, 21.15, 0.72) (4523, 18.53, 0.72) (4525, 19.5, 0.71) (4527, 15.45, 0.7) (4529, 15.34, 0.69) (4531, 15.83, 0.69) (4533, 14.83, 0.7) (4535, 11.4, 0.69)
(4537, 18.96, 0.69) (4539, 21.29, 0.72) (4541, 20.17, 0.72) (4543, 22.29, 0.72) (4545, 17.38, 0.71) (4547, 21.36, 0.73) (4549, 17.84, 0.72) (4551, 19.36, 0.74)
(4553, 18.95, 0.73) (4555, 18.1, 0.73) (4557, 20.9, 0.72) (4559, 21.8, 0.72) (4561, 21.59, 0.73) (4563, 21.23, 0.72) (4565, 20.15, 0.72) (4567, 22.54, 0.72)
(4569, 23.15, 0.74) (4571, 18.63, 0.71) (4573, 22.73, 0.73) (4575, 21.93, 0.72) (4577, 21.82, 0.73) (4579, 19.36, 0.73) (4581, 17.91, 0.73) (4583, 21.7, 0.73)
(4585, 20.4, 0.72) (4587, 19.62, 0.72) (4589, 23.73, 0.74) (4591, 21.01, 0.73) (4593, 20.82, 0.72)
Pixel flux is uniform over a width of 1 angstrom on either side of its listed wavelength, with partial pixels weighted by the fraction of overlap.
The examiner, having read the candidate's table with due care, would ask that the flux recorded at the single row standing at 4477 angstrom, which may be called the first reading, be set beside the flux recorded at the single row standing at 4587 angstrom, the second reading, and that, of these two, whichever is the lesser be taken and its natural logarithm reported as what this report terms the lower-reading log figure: 2.98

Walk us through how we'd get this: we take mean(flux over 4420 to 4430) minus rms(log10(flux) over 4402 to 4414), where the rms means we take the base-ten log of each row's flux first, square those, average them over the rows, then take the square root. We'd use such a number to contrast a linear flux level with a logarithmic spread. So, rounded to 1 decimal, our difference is 14.3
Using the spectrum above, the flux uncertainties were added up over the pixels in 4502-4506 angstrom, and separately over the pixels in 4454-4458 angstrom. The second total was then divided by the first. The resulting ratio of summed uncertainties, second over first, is 0.90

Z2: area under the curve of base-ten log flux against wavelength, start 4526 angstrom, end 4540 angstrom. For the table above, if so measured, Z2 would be 16.8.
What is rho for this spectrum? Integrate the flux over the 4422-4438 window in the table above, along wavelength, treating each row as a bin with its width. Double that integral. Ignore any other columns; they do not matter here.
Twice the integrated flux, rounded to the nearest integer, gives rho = 470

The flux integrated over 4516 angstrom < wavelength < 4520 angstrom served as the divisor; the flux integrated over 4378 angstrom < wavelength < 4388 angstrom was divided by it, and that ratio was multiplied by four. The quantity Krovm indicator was 5.7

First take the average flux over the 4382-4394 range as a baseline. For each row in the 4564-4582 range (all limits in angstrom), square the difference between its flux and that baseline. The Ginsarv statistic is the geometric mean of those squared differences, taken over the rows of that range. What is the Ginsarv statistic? 74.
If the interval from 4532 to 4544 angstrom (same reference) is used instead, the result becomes 21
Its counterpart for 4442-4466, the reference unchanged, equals 11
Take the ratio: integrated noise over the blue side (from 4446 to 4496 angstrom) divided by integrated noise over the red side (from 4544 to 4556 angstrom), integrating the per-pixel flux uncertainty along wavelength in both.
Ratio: 4.1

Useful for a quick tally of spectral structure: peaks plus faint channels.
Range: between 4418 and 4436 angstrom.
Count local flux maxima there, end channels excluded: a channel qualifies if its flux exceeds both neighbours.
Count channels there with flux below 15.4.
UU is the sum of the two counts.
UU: 6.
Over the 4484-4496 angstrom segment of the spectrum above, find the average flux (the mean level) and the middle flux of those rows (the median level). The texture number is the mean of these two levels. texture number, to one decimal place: 19.1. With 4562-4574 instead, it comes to 21.6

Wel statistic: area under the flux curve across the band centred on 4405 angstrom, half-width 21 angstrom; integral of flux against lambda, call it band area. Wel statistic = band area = 605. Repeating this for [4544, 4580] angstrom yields 738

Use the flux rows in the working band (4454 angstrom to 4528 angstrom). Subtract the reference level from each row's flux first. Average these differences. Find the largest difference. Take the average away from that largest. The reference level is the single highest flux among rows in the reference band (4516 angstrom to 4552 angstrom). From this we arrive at 3.5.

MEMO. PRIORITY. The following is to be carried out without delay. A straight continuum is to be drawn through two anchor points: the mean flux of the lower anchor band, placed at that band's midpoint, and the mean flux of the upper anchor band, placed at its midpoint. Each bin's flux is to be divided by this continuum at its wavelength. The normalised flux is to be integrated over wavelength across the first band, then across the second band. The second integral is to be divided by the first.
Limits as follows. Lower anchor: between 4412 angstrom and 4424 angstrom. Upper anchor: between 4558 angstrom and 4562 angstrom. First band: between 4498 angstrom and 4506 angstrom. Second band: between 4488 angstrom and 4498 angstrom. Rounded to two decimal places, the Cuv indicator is 1.15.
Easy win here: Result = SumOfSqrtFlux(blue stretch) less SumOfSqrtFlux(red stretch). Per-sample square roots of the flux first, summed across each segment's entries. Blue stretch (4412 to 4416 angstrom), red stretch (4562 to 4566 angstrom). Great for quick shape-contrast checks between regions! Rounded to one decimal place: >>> -1.8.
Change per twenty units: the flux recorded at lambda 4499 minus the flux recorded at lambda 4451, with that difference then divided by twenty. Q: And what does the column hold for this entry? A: 0.1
